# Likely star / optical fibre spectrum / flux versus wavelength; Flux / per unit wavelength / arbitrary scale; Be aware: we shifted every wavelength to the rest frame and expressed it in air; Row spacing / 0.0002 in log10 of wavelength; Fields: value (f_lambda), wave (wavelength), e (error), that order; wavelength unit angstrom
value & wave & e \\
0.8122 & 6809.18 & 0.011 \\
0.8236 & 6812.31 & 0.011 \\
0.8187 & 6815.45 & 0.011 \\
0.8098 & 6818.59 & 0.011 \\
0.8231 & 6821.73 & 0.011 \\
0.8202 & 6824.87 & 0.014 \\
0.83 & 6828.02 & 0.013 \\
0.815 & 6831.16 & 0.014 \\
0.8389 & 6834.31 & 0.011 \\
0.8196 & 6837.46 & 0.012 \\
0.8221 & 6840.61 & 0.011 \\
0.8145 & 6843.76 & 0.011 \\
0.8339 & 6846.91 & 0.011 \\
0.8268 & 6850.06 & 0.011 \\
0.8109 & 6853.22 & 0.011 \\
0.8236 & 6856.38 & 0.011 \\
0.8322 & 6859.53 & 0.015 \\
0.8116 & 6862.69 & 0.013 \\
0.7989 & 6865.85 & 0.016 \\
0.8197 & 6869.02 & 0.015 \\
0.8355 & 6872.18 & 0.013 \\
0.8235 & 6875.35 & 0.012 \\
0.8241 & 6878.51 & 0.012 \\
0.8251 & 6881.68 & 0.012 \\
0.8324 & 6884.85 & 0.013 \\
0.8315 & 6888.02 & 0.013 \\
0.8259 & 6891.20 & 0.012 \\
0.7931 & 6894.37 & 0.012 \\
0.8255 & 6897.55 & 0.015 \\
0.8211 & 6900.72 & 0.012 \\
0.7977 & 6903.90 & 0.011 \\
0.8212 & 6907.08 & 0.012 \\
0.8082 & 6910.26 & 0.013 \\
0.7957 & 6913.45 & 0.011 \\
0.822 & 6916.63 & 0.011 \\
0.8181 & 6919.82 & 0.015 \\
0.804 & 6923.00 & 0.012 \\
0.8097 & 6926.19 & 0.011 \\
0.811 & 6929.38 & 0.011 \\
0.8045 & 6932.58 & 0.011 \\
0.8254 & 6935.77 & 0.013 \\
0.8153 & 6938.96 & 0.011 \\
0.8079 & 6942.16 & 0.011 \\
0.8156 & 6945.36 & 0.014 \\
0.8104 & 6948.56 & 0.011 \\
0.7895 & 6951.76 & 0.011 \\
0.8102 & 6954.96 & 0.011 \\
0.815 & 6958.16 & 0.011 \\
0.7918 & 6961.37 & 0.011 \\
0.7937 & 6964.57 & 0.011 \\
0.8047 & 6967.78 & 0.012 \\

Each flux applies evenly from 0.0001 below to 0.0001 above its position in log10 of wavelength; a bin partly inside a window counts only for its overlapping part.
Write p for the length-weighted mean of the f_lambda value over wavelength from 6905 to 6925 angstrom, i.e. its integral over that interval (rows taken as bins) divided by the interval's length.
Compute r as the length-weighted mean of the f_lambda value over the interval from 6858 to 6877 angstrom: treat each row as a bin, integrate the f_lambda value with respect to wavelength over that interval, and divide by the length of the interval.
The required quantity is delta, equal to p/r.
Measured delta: 0.99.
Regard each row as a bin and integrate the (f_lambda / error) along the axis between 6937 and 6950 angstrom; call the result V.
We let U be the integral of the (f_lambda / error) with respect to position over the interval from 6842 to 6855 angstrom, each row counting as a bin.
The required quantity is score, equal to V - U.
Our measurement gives -66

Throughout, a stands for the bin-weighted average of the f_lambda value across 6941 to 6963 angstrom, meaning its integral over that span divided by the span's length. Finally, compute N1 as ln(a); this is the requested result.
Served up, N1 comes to -0.216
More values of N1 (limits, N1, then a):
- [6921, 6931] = -0.213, 0.809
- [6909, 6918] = -0.213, 0.808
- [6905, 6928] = -0.209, 0.811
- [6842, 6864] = -0.196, 0.822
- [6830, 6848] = -0.194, 0.824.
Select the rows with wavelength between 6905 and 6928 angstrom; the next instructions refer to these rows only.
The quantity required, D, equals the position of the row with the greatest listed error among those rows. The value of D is 6919.82 angstrom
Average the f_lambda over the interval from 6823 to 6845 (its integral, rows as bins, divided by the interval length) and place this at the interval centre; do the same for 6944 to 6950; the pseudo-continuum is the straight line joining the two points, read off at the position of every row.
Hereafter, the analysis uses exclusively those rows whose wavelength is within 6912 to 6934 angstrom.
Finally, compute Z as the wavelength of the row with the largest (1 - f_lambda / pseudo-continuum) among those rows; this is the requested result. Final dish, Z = 6913.45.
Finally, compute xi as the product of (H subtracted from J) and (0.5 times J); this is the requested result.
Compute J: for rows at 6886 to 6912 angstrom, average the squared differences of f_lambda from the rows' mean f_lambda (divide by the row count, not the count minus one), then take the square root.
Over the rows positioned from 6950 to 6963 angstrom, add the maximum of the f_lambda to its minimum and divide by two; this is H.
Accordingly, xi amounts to -0.0052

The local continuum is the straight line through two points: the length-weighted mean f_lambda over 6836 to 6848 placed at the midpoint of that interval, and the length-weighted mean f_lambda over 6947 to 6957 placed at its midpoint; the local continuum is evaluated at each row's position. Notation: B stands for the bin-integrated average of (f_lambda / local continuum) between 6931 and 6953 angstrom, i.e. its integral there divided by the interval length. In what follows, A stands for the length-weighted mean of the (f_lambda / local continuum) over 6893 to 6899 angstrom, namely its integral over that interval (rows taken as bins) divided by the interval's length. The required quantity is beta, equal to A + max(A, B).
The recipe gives 2.000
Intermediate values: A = 0.99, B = 1.01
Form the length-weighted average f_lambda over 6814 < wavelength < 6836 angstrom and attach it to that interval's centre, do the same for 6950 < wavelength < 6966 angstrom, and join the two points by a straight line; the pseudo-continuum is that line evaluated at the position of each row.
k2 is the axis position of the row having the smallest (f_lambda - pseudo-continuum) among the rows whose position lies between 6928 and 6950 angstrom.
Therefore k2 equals 6932.58 angstrom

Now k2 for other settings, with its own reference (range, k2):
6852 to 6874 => 6865.85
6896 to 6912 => 6903.90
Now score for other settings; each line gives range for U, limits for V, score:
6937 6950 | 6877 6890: -42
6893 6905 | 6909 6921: 14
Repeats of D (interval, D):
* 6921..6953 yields 6945.36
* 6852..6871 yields 6865.85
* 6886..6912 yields 6897.55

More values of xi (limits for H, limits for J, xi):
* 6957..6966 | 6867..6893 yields -0.0020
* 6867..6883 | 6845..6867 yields -0.0049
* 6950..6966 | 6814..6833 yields -0.0025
